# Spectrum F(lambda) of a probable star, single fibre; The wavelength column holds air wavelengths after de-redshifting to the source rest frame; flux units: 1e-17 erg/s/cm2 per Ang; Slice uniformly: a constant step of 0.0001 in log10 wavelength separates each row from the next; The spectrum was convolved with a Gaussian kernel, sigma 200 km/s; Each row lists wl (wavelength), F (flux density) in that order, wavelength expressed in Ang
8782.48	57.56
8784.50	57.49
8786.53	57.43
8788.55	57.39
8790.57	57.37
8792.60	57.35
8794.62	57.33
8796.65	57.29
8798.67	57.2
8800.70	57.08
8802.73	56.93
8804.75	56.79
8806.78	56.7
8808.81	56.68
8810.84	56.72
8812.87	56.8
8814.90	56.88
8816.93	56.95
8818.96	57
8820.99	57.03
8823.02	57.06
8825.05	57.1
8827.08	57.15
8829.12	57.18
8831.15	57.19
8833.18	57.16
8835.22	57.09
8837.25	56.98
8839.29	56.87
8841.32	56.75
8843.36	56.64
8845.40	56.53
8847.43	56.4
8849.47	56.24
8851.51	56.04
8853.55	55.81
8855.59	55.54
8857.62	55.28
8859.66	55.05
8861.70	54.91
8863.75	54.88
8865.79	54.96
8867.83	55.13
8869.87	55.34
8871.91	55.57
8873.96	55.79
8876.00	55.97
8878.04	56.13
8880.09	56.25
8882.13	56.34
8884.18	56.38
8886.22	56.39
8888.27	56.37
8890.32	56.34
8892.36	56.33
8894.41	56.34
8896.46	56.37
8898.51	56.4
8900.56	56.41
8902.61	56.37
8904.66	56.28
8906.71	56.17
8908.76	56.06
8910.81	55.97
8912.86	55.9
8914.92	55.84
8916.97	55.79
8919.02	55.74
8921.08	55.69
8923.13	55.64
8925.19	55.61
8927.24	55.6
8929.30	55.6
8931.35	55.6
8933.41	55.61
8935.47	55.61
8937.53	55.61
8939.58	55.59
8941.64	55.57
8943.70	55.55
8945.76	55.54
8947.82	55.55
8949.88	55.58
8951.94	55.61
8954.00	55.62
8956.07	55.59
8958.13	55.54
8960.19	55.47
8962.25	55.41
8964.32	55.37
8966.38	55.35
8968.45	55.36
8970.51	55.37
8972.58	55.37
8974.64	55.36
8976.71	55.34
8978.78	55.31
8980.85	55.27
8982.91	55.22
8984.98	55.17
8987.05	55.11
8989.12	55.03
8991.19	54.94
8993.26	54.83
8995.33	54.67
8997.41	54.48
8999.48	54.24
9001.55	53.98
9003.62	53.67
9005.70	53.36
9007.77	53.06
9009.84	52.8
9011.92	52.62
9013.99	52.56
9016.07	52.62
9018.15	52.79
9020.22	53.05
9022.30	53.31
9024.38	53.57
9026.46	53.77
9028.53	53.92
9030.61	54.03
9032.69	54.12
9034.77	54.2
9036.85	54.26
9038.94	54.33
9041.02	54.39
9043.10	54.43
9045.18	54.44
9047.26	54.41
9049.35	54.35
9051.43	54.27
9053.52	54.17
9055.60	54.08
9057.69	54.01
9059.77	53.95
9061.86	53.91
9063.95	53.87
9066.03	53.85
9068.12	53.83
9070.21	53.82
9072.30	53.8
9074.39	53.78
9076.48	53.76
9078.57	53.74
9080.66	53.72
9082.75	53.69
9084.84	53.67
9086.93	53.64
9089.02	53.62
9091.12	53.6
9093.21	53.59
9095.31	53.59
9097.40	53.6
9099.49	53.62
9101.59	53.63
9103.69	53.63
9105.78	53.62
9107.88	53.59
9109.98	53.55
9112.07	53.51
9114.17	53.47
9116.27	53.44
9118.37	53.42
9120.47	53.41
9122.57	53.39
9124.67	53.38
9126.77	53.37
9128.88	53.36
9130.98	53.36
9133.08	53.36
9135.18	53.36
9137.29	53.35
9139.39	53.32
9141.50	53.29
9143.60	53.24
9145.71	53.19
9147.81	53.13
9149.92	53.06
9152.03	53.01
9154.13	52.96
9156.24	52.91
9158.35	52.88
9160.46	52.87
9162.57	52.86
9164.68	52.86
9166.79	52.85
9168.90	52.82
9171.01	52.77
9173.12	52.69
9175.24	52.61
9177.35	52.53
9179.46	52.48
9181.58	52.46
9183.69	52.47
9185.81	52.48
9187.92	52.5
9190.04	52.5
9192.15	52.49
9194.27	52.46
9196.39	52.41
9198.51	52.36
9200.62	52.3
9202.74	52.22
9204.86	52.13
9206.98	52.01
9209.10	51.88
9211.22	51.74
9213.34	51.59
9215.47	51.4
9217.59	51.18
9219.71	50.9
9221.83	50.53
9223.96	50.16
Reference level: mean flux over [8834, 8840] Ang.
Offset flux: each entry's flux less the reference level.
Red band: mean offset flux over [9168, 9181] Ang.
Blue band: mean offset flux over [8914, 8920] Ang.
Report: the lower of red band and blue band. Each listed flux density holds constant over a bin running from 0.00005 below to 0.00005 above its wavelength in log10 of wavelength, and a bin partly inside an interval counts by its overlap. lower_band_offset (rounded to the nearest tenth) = -4.3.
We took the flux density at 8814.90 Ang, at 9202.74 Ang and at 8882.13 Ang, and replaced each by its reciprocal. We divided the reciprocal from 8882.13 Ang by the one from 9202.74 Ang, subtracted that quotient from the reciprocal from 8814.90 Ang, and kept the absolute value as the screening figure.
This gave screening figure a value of 0.909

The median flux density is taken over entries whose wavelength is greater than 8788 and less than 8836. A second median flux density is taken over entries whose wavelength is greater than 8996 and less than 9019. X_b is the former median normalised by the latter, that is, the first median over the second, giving 1.08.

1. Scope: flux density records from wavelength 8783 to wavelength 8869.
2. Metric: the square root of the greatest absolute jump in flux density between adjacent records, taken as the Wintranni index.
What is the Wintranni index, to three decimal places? 0.520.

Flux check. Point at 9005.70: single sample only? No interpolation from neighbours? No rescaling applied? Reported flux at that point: 53.36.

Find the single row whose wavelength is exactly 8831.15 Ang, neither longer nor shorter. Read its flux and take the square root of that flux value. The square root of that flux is 7.56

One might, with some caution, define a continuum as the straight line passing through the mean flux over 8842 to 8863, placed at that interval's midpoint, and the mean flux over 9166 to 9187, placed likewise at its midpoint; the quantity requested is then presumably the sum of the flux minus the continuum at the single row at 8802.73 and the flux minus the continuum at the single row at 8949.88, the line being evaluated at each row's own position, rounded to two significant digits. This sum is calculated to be 1.3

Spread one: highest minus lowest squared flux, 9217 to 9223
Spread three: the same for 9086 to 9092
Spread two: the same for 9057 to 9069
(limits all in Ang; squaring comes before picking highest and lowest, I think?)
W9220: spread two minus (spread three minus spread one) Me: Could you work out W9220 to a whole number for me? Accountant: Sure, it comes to 81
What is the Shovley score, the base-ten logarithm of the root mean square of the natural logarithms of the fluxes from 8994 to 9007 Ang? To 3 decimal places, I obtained 0.601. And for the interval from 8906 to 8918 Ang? 0.605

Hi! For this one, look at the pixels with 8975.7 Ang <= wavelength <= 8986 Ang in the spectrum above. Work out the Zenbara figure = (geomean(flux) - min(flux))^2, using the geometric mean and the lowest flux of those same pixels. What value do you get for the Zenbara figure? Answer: 0.0085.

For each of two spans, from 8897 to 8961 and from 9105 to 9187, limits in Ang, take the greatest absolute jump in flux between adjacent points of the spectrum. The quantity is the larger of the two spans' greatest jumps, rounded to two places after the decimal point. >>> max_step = 0.11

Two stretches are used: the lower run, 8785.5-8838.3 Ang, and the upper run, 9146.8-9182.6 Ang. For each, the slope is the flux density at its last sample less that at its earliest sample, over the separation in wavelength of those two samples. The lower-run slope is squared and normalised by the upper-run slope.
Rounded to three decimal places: -0.004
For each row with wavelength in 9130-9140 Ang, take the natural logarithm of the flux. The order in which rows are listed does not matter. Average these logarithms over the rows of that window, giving 3.98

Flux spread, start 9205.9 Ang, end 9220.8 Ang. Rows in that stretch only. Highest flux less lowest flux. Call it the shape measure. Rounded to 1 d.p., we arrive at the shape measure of 1.1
